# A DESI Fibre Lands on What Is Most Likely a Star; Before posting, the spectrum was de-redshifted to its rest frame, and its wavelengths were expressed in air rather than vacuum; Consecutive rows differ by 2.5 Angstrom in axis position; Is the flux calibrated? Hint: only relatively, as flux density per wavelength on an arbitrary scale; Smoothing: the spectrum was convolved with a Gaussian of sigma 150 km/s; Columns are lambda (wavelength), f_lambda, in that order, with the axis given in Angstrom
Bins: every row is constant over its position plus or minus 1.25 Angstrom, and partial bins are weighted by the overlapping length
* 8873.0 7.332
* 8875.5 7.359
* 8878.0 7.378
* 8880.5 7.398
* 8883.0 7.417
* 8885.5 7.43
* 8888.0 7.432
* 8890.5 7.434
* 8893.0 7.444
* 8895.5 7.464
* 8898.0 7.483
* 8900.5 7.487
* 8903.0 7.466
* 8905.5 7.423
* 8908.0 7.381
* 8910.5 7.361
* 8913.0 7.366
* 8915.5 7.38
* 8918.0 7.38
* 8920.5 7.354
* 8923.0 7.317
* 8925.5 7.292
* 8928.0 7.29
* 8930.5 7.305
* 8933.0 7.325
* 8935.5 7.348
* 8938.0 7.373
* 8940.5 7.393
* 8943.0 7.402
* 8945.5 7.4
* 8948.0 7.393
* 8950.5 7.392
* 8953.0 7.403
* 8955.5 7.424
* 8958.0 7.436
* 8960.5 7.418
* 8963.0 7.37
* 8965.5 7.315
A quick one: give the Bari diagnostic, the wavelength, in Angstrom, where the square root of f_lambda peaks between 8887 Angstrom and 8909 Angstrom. 8900.5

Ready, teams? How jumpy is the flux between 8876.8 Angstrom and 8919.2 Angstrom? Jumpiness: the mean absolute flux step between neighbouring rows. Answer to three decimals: 0.016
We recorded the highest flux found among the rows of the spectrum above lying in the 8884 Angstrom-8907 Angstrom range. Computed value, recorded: 7.487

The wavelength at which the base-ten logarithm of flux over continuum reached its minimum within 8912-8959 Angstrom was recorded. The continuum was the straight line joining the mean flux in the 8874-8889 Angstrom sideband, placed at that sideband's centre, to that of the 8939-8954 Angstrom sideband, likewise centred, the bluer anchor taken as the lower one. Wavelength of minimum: 8928.0 Angstrom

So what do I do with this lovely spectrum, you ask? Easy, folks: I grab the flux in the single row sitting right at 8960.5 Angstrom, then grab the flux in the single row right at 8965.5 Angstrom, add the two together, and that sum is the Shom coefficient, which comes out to 14.7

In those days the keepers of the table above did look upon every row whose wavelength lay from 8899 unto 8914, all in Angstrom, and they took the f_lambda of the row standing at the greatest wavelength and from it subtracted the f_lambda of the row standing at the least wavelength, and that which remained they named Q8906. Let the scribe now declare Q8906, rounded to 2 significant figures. -0.12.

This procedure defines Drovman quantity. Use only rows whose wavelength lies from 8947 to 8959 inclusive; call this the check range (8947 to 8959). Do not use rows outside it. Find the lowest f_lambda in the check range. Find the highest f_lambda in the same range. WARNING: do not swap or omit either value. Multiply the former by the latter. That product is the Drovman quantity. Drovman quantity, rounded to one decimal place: 55.0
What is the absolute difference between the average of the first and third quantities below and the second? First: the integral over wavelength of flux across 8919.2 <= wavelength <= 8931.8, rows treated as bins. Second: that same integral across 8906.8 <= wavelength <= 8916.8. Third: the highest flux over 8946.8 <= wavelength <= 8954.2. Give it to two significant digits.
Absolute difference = 24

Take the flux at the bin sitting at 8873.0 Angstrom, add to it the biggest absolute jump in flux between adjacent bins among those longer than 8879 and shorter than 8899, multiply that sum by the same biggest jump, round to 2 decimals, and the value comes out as 0.15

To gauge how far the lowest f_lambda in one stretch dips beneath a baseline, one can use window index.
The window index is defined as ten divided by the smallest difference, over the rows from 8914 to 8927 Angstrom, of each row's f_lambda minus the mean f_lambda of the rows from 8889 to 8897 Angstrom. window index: -64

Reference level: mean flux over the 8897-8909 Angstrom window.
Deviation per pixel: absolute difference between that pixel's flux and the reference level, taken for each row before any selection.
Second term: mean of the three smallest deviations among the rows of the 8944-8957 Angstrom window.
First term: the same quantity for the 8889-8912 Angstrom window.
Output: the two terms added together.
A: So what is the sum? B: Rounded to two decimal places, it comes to 0.05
